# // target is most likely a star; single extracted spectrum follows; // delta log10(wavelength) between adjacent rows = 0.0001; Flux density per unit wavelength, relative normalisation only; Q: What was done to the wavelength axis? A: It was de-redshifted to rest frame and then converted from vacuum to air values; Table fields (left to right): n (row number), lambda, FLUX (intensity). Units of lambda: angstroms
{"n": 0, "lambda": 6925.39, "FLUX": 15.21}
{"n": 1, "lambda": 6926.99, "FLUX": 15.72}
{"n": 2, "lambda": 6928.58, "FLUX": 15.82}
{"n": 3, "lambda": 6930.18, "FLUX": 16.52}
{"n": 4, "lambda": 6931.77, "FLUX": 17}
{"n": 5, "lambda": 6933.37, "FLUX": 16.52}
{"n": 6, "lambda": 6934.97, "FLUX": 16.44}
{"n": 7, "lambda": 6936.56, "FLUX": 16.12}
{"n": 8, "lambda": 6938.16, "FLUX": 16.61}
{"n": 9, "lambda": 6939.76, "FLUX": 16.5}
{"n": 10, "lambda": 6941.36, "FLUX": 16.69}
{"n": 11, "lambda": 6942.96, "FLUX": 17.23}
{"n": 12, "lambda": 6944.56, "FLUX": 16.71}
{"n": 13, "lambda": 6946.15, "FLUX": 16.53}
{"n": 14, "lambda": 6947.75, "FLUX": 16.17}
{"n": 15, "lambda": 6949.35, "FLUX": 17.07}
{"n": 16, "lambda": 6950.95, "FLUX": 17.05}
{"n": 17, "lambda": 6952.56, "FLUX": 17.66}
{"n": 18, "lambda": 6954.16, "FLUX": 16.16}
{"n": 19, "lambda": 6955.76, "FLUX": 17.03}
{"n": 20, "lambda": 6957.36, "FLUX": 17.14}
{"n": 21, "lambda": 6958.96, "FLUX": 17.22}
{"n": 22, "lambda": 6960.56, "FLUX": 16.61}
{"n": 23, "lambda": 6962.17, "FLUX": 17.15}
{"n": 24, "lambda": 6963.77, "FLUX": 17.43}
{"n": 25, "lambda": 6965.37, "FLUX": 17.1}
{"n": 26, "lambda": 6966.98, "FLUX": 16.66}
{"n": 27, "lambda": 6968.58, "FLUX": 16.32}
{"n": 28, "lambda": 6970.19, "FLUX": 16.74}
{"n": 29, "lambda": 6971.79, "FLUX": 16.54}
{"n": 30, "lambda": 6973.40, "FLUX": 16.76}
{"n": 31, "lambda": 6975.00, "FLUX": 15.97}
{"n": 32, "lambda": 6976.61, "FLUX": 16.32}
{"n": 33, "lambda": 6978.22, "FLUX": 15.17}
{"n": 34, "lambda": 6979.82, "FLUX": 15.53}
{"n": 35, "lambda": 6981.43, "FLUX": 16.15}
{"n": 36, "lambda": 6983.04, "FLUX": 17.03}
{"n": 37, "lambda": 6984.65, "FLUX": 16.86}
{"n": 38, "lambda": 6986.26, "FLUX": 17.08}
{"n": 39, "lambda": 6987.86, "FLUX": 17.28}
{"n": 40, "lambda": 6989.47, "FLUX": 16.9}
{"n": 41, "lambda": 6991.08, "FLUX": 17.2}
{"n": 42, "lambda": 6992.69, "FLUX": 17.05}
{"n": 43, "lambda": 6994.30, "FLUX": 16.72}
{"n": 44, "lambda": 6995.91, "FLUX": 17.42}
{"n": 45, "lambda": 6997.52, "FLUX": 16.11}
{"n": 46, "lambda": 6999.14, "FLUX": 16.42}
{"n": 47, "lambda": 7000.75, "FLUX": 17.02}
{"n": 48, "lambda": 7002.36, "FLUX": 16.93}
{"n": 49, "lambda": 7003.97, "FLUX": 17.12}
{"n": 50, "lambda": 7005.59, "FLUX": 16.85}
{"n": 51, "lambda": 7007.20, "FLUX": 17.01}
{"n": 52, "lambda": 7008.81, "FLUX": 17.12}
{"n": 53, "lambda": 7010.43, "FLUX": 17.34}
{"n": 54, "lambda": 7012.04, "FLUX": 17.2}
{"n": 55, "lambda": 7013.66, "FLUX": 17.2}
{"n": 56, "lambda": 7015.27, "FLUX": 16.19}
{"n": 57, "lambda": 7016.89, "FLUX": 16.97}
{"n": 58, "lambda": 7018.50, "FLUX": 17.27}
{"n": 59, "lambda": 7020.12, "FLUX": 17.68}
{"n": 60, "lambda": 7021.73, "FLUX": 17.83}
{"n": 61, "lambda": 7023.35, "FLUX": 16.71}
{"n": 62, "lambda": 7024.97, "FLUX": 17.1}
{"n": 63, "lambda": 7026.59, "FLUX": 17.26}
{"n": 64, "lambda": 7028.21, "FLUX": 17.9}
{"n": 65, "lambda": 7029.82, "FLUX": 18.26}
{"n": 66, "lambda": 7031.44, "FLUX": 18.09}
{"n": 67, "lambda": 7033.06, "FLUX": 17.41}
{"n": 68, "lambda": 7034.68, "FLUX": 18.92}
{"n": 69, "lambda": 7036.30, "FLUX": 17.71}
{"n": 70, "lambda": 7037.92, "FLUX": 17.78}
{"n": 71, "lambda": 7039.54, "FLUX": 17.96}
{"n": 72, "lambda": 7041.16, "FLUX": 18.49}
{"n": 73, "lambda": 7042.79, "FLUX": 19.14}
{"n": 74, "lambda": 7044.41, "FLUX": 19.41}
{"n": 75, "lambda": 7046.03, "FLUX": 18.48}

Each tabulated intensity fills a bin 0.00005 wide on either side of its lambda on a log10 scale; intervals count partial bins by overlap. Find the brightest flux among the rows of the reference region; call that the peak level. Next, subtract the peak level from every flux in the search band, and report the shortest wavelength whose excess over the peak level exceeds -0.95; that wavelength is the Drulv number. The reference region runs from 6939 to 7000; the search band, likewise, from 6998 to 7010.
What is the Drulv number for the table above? 7000.75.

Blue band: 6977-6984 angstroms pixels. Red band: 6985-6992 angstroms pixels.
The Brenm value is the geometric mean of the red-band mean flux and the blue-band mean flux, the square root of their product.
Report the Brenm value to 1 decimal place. 16.5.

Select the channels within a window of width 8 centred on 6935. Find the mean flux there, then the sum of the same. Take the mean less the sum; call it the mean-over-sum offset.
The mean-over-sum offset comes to -66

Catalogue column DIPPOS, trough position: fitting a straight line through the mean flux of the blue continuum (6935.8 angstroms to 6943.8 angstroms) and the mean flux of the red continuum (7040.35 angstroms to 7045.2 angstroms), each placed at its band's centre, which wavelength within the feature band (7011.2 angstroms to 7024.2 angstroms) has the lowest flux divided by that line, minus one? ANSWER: 7015.27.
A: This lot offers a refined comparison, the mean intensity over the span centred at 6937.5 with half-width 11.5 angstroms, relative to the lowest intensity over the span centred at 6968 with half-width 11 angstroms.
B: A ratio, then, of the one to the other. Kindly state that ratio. 1.086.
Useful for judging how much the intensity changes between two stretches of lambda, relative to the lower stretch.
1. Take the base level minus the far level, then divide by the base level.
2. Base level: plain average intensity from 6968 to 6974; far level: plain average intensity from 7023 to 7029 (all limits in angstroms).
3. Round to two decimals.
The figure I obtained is -0.04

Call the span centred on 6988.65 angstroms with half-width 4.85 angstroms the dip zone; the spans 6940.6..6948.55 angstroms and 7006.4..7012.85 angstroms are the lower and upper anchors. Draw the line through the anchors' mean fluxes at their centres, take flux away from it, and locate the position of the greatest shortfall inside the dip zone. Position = 6984.65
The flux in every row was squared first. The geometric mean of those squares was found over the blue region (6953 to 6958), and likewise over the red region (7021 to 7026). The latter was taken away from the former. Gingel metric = -15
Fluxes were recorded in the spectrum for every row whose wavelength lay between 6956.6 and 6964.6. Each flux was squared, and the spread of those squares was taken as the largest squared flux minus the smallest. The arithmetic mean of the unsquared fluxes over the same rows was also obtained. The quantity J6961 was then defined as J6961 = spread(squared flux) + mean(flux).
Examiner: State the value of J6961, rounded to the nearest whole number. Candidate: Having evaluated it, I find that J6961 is 45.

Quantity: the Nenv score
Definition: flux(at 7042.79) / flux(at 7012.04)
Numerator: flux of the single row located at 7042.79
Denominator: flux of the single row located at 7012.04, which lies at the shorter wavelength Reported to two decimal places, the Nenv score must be 1.11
